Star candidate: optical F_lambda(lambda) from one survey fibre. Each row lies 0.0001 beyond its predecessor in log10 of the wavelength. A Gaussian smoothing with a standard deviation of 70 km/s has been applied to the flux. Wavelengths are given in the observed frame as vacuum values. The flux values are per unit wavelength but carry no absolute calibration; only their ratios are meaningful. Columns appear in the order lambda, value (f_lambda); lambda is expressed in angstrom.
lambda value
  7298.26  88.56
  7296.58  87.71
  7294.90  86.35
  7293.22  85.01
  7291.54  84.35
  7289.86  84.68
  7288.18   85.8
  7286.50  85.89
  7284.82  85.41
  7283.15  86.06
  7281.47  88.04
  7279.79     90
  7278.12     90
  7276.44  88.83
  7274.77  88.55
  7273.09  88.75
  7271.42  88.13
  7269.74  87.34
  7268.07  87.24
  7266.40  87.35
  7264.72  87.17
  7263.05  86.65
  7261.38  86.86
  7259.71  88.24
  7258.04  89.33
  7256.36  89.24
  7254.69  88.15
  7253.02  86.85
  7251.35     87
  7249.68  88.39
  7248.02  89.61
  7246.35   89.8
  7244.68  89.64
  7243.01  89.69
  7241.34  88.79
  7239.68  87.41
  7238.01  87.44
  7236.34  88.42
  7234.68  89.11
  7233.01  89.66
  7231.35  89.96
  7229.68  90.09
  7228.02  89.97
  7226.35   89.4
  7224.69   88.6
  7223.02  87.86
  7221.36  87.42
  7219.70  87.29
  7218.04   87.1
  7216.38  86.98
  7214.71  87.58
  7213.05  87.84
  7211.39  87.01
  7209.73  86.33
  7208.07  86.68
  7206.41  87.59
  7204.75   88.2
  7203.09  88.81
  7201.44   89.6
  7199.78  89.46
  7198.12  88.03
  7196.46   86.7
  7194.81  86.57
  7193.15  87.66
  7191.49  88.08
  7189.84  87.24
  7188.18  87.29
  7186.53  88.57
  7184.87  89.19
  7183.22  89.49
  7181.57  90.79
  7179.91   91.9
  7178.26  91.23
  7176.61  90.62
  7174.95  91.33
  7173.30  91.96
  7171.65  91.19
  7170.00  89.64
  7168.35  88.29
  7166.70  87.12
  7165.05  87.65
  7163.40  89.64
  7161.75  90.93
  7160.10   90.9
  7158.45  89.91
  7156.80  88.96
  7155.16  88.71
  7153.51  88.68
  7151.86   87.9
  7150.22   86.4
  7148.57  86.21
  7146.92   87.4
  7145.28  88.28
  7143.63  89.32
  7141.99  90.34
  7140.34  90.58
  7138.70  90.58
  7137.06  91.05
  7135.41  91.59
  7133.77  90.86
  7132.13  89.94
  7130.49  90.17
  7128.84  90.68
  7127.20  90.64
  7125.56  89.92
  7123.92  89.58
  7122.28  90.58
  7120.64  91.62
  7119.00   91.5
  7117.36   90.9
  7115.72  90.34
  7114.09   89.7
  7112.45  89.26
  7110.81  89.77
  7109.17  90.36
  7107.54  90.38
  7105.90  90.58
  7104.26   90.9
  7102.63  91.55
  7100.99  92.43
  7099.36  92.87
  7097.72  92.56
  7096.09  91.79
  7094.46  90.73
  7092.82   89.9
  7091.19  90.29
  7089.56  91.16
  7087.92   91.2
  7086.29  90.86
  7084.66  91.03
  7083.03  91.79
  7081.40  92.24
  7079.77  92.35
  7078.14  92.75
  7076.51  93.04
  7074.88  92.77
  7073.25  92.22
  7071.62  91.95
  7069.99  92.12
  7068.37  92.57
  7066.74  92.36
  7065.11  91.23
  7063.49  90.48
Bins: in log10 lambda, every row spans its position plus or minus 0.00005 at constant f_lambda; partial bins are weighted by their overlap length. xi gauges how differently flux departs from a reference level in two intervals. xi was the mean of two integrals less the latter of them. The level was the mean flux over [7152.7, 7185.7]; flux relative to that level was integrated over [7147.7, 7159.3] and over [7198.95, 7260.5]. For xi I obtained 36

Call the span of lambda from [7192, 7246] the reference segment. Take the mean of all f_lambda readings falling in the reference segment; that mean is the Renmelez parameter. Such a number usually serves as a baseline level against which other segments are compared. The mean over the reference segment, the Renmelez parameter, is 88.2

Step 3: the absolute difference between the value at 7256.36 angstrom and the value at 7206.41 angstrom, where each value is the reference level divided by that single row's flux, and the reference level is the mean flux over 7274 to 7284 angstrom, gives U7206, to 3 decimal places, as 0.019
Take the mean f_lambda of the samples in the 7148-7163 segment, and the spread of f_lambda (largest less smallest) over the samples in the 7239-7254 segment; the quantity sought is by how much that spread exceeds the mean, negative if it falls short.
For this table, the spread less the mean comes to -85.8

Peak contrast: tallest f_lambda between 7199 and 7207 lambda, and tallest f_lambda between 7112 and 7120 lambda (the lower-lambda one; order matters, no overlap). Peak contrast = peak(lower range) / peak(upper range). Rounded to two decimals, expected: 1.02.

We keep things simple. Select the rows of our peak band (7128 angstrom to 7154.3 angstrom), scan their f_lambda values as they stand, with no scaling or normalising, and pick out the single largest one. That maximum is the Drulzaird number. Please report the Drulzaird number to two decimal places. 91.59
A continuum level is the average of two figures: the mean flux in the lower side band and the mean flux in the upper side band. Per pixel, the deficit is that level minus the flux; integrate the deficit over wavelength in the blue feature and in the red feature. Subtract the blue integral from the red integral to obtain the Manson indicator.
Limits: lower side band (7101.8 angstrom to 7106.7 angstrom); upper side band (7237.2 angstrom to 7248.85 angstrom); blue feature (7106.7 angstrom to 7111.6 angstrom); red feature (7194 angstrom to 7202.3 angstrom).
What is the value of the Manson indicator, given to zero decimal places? 17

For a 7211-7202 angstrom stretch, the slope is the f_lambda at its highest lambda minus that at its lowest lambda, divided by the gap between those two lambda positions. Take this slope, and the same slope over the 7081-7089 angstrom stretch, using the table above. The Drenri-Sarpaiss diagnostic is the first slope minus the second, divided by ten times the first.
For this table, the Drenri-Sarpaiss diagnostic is 0.057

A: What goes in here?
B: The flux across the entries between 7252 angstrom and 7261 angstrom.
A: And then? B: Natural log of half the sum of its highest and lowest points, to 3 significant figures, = 4.48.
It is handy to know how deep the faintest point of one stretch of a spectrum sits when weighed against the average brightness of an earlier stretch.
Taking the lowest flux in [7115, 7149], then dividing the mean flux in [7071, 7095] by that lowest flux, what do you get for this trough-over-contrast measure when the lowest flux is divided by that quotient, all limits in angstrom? 81.1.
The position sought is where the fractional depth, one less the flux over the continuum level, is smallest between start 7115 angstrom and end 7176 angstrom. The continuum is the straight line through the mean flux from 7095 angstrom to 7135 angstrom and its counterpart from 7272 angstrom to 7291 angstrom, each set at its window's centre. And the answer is 7173.30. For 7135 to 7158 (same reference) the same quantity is 7135.41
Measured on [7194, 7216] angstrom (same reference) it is 7201.44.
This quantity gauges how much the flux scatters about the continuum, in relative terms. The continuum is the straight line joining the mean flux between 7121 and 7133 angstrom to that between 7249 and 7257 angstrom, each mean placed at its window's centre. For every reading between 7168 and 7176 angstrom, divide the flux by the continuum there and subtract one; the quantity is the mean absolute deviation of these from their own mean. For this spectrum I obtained 0.0140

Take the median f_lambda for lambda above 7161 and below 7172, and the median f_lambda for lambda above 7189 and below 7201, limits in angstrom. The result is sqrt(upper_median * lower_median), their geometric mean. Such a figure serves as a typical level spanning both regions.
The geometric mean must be 88.6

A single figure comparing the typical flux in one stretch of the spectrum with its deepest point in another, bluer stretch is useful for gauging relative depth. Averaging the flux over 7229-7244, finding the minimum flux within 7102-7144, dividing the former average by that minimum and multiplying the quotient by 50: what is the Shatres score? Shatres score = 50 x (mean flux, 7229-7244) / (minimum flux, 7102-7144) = 49.8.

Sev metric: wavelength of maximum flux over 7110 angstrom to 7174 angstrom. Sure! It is 7173.30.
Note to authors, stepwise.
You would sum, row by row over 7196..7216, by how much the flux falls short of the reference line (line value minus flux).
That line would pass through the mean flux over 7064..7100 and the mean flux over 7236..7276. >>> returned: 17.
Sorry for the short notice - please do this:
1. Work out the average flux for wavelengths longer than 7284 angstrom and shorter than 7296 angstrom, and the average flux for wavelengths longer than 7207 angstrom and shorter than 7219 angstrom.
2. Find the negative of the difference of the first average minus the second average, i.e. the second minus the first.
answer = 1.7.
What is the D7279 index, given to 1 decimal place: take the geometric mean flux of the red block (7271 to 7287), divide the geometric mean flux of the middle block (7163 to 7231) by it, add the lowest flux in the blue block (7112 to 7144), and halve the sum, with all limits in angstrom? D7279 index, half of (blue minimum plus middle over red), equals 45.1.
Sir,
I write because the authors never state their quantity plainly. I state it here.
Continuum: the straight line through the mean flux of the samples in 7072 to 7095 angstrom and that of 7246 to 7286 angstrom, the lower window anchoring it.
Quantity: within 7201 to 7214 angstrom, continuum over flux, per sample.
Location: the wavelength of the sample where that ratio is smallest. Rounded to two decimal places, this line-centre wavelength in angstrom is 7201.44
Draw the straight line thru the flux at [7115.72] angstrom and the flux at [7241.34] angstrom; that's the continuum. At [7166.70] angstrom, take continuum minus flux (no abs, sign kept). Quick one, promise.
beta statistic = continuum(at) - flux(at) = 2.6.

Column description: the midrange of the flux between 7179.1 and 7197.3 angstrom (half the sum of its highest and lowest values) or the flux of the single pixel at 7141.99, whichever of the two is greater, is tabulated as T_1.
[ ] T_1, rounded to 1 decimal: 90.3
